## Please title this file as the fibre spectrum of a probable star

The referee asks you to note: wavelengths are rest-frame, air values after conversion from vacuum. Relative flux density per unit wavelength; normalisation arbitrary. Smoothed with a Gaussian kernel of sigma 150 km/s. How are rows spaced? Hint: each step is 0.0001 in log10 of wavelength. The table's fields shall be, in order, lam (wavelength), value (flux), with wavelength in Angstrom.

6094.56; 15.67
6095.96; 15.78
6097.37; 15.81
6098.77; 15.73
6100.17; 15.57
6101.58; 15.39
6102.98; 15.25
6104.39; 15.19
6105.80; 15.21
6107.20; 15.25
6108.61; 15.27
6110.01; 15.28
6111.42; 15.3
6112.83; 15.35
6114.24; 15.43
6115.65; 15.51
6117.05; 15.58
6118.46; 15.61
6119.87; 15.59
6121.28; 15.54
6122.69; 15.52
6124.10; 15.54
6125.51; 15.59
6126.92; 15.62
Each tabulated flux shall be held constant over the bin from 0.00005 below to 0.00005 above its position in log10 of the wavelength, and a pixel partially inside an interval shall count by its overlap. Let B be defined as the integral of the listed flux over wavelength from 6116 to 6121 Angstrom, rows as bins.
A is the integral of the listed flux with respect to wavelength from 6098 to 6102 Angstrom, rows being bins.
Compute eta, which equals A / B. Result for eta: 0.80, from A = 62.4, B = 78.0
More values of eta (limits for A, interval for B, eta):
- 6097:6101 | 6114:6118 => 1.01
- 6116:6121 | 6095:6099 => 1.24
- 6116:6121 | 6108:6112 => 1.27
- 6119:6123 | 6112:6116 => 1.01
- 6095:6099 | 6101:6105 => 1.03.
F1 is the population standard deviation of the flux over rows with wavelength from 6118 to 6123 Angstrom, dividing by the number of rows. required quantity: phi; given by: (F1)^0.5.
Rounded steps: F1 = 0.04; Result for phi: 0.19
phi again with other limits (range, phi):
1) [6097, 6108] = 0.48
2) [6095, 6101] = 0.30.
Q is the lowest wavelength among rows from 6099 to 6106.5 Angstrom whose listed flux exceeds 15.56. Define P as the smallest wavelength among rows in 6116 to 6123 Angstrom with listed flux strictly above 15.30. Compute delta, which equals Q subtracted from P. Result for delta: 16.9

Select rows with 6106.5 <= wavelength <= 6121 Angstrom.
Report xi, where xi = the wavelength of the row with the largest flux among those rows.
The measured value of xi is 6118.46 Angstrom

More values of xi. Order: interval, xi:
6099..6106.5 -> 6100.17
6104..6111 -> 6110.01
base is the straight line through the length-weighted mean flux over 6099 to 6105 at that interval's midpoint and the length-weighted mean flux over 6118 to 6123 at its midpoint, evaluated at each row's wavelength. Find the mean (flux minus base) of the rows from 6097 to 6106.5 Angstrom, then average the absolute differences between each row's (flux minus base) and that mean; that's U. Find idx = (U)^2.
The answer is 0.0578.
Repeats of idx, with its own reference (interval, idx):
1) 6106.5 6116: 0.0029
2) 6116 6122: 0.0009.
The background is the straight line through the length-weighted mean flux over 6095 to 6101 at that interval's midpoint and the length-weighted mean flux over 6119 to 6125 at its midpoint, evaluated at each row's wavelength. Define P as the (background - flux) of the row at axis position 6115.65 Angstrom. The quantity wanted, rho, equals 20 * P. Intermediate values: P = 0.08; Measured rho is 2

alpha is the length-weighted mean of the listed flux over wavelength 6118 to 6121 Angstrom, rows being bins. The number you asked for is 15.6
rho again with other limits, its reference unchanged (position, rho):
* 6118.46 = -1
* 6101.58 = 6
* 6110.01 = 7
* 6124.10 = 0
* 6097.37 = -2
